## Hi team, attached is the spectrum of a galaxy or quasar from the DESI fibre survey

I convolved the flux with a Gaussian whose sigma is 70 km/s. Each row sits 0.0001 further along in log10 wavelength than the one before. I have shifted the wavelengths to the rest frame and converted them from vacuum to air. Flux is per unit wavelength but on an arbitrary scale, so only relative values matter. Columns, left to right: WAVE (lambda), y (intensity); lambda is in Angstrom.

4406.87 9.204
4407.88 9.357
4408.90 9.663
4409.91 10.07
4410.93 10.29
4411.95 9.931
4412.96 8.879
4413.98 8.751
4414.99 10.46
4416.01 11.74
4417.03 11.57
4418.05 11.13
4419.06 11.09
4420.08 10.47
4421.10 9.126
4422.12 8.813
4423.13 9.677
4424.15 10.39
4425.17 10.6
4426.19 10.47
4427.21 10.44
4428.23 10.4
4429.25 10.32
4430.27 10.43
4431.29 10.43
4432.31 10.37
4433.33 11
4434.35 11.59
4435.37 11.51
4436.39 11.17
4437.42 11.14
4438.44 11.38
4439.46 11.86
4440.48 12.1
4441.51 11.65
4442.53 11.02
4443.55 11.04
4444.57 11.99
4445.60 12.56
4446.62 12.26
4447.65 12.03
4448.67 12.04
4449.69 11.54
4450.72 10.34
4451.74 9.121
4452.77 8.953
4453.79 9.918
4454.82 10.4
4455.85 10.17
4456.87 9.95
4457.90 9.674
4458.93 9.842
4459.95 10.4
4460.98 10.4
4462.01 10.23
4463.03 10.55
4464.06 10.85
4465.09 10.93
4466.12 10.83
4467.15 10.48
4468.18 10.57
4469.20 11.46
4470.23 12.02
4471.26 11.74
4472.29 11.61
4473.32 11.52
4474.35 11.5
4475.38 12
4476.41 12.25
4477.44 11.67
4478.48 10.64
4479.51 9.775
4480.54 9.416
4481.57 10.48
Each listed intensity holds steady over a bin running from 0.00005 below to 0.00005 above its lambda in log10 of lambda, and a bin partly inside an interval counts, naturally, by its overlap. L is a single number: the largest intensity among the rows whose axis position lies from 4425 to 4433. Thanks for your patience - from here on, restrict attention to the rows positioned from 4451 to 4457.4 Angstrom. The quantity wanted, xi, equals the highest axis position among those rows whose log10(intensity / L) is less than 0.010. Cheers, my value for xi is 4456.87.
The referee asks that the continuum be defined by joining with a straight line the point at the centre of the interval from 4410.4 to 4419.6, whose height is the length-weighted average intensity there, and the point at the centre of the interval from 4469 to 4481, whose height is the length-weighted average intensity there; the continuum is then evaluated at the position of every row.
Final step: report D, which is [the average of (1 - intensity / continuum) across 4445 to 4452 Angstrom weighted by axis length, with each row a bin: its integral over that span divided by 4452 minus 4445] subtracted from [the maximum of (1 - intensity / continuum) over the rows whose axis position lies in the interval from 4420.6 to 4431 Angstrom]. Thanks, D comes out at 0.22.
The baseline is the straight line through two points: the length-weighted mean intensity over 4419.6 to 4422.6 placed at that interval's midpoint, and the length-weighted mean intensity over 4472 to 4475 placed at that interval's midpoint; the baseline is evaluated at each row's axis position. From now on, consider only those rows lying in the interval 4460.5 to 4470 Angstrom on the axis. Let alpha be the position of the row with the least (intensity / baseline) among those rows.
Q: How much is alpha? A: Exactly 4462.01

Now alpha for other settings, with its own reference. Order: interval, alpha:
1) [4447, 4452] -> 4451.74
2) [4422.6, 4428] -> 4423.13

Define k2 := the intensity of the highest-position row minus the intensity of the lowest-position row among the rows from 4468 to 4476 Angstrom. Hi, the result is 1.4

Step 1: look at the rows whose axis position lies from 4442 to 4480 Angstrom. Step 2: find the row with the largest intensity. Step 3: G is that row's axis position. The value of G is 4445.60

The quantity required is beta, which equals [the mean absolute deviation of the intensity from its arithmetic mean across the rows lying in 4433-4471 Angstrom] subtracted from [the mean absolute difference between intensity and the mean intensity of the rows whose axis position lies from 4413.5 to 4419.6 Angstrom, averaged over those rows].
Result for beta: 0.1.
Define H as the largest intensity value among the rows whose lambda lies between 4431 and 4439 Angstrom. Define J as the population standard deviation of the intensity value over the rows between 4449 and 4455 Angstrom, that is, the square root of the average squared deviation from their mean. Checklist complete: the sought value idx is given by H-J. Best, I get 10.7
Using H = 11.59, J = 0.87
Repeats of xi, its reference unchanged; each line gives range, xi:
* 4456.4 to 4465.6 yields 4463.03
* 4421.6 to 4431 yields 4430.27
